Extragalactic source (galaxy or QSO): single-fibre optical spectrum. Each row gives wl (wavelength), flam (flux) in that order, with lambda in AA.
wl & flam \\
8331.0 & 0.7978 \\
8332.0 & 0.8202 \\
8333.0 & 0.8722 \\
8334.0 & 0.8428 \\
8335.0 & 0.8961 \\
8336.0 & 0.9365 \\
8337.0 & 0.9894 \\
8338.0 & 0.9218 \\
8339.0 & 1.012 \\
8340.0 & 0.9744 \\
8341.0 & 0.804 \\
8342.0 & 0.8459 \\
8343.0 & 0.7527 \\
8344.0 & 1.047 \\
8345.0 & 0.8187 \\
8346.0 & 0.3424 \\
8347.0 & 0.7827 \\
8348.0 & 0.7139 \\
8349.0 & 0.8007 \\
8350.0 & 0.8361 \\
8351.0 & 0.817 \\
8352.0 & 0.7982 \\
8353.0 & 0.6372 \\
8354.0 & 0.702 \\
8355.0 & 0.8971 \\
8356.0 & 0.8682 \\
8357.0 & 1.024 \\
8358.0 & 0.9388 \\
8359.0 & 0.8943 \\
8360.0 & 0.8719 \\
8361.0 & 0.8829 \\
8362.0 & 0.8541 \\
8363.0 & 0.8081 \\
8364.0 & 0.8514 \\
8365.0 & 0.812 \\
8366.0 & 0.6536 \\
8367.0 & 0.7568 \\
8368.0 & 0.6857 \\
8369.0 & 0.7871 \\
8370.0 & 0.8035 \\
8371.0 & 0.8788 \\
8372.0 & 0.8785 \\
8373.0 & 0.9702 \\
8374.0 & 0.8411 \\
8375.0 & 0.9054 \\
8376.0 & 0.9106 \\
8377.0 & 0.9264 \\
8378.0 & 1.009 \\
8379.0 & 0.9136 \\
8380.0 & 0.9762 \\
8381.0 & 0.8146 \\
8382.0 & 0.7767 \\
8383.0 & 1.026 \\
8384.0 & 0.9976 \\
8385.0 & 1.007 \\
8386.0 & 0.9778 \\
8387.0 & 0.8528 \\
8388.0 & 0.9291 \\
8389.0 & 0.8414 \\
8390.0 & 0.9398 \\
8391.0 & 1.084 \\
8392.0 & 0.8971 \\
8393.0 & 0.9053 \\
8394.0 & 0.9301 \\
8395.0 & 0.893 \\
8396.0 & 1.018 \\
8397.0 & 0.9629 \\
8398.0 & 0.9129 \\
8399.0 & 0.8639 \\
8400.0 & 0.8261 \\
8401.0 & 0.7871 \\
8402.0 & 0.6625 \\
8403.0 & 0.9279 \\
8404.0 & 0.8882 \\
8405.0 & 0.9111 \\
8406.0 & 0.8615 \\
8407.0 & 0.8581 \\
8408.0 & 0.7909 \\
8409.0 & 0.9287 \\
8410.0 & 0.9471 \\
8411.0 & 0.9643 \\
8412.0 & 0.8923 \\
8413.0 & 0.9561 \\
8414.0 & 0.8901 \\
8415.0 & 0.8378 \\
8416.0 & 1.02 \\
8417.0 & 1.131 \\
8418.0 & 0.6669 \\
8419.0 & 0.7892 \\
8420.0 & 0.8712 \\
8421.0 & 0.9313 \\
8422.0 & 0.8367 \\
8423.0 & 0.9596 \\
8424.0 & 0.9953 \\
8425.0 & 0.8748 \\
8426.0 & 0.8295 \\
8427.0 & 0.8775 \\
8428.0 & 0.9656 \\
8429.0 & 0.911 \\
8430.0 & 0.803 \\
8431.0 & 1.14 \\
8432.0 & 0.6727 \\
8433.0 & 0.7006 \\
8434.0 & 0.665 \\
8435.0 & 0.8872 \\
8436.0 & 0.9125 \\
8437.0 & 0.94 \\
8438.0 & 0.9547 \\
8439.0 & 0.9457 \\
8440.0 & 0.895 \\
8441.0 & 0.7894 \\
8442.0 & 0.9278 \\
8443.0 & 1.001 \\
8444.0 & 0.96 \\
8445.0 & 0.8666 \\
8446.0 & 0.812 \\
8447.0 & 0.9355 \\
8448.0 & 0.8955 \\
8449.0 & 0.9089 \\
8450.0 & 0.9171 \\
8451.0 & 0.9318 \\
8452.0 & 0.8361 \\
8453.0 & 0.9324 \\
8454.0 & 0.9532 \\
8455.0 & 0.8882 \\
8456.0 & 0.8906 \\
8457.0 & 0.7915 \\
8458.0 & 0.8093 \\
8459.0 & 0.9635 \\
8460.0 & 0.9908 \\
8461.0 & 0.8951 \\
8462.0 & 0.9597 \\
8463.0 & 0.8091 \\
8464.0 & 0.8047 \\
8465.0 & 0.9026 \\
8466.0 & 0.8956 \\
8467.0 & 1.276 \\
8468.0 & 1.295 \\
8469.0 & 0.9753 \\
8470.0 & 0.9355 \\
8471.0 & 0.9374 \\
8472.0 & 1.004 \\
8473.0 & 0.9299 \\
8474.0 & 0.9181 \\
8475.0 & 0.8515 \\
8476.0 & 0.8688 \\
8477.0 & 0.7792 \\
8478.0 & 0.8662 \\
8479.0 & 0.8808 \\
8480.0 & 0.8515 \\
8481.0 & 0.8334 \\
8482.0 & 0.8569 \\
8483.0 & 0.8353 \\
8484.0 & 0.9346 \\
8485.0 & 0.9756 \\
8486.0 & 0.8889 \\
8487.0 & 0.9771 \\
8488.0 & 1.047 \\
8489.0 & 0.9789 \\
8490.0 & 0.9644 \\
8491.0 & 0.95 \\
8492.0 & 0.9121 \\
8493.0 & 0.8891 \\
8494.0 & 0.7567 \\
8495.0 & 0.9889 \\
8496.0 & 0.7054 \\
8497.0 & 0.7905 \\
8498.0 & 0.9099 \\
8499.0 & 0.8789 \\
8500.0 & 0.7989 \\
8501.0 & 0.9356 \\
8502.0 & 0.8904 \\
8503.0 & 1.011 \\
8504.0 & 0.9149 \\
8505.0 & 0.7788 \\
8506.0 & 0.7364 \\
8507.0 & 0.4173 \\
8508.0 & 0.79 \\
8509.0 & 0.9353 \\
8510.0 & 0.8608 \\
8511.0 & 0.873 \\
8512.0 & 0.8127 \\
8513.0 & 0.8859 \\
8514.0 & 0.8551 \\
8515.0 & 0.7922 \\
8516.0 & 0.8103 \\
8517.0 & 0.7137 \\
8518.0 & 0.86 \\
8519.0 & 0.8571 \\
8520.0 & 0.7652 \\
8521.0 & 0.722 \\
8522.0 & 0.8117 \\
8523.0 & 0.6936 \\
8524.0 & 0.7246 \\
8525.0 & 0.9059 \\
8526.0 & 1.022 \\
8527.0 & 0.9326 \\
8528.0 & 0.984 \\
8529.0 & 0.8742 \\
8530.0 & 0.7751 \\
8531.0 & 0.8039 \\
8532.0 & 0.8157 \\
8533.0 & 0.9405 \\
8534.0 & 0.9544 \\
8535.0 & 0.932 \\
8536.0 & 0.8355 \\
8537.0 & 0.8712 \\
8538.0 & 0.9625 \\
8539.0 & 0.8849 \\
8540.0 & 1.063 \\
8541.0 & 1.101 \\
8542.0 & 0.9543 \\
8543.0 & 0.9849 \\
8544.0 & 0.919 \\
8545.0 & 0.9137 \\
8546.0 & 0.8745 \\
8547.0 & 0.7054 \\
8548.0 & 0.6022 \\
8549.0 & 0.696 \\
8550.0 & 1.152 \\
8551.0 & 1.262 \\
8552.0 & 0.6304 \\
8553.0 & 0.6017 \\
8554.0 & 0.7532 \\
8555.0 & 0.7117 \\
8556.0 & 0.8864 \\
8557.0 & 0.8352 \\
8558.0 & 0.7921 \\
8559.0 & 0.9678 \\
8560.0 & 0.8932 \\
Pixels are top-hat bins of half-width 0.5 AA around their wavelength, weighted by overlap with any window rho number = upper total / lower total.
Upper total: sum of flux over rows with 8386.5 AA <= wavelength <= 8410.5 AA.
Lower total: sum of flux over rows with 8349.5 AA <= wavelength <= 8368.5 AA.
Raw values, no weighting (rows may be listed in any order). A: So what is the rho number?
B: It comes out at 1.37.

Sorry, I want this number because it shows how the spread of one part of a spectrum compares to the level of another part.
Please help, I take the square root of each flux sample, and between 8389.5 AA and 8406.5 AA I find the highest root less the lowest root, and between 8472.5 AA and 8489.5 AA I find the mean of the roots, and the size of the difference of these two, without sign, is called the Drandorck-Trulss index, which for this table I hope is 0.72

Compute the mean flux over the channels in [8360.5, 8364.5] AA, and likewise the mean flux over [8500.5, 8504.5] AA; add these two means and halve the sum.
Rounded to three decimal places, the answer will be 0.894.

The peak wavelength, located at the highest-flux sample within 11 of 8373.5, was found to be 8383.0 AA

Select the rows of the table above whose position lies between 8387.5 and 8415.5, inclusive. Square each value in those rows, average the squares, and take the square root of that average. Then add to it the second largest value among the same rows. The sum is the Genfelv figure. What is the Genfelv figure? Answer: 1.92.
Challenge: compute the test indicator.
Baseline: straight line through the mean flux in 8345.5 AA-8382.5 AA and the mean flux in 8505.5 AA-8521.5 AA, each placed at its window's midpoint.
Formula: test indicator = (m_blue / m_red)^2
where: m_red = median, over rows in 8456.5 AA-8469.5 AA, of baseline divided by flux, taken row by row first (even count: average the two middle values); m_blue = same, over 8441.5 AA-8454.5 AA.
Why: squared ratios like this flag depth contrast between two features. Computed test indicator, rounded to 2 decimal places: 0.96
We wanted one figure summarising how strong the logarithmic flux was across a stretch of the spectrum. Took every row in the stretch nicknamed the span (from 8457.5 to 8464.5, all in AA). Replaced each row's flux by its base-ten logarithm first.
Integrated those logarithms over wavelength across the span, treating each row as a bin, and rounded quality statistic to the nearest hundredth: -0.36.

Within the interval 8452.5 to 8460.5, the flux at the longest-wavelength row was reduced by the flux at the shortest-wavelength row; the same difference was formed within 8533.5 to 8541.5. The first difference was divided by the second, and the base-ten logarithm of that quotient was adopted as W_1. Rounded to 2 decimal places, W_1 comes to -0.40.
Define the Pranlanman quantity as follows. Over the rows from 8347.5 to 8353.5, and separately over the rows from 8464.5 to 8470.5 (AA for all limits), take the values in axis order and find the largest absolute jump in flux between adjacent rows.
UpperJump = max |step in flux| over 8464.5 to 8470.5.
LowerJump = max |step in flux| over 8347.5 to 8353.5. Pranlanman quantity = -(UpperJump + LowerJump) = -0.5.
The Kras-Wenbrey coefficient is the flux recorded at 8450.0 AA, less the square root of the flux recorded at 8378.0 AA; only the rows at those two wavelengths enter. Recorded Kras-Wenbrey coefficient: -0.087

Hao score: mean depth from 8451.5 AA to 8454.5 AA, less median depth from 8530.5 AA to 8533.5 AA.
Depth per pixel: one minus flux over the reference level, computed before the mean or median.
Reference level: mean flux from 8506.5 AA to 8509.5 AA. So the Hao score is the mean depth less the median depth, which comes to -0.13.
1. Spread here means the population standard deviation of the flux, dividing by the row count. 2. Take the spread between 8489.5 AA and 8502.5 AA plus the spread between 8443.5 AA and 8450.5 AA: 0.13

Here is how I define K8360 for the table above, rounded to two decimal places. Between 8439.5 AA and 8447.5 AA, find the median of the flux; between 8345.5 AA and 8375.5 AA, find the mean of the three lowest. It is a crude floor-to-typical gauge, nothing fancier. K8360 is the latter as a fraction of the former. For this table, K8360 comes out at 0.60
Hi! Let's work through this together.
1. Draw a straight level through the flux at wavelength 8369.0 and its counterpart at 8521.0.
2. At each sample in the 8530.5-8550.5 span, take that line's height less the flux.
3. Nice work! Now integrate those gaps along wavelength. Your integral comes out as -3.7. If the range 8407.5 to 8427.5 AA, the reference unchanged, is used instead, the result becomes -2.7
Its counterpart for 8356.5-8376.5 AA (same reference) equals -1.2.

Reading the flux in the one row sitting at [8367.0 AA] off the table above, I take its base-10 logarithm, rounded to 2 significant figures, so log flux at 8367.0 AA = -0.12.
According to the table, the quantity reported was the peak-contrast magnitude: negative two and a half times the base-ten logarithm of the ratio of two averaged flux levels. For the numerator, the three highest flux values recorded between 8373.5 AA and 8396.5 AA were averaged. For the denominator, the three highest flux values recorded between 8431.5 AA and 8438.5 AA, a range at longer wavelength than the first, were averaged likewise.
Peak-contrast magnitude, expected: -0.12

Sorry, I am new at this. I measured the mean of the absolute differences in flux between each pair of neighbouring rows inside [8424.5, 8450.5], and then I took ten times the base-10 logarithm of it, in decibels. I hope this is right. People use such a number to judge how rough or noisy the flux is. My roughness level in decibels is -10.5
